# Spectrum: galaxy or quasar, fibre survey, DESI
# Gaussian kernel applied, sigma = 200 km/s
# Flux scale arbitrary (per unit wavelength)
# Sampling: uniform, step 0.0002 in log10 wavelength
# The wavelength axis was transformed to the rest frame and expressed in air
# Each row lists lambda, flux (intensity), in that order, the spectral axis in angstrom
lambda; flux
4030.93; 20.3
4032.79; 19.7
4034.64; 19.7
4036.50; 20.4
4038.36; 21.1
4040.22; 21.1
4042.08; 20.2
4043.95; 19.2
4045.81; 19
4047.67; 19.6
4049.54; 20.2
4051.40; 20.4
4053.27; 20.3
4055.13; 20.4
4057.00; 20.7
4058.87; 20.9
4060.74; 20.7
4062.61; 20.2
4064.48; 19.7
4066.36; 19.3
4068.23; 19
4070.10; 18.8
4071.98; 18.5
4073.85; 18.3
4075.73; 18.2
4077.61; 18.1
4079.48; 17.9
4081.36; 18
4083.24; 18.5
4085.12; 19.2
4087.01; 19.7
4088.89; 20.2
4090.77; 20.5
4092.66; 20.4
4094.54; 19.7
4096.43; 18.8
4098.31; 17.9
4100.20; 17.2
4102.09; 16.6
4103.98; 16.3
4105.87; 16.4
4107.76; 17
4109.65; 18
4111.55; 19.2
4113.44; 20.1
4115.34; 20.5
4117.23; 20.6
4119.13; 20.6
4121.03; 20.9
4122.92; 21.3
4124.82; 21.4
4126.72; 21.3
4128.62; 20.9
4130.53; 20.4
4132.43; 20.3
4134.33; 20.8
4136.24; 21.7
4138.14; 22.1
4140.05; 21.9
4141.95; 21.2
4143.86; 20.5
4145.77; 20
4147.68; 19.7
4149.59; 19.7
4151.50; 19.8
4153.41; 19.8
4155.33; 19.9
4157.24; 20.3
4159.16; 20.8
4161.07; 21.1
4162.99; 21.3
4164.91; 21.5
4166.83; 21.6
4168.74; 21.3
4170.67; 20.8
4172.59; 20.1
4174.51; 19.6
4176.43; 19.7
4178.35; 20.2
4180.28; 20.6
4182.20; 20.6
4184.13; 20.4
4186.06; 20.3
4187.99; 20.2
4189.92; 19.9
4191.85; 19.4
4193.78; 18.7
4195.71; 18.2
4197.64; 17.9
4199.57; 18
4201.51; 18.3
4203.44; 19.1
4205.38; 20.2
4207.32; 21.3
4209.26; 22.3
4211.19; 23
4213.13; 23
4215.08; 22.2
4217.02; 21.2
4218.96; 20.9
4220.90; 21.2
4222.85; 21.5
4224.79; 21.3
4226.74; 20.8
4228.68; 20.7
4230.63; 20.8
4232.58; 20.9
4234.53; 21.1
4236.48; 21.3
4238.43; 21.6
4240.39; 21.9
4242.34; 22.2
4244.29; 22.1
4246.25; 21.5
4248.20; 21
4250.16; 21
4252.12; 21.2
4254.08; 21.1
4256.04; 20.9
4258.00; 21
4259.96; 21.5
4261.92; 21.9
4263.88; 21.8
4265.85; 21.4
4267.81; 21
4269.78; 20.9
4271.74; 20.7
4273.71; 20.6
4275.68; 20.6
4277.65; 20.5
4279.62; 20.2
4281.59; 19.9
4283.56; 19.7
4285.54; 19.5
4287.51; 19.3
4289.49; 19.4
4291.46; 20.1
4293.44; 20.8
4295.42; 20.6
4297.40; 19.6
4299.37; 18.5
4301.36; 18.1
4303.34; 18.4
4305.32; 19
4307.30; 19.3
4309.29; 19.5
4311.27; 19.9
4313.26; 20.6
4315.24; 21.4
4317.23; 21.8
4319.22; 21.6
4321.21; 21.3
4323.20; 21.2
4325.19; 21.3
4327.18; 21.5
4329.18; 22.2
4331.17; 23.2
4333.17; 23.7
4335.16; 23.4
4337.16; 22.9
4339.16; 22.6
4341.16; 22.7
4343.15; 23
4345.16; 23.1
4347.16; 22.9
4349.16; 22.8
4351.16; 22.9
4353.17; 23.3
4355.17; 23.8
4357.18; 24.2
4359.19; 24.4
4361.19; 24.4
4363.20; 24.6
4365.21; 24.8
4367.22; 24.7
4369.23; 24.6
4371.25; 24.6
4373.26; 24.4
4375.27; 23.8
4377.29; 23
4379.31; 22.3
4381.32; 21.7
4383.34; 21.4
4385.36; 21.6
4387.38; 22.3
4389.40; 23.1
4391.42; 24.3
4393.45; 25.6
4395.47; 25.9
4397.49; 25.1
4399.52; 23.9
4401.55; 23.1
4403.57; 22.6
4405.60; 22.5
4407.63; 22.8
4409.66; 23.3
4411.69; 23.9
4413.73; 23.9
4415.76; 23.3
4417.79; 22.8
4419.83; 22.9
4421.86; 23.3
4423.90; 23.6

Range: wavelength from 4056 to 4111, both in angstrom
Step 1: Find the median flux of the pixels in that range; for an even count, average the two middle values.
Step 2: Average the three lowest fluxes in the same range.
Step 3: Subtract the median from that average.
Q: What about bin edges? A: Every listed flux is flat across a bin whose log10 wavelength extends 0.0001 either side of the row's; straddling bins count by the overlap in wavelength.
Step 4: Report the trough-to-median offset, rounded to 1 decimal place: -2.4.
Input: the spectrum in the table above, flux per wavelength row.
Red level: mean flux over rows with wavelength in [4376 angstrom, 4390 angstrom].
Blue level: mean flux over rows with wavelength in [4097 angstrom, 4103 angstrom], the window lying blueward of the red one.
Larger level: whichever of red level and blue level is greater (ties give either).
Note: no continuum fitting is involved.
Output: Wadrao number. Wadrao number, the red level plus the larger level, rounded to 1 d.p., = 44.4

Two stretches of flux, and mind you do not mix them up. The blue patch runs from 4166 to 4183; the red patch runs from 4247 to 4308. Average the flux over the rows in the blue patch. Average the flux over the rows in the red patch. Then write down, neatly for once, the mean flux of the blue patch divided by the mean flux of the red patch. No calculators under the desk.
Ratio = 1.01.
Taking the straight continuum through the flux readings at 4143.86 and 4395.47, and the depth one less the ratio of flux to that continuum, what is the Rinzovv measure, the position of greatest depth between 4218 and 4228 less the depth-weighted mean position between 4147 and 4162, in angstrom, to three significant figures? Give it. 75.1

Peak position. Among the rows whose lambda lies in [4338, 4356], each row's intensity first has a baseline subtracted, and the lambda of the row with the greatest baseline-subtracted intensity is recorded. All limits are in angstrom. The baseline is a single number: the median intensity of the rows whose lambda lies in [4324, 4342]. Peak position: 4355.17 angstrom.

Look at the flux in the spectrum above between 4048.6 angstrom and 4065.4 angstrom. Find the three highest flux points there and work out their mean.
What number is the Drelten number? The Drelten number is 20.8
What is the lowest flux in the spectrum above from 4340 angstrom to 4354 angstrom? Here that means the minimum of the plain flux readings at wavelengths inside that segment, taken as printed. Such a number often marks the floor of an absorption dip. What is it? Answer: 22.7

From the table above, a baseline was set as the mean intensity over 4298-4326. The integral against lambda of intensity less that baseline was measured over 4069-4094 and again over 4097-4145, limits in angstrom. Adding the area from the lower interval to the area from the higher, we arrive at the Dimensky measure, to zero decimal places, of -45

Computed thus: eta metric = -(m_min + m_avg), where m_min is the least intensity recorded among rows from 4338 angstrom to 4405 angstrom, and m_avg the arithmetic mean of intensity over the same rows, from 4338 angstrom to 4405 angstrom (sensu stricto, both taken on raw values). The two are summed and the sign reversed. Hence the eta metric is -45.0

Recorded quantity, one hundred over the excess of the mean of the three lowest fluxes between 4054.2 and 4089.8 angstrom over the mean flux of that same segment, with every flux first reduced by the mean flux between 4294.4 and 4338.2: -78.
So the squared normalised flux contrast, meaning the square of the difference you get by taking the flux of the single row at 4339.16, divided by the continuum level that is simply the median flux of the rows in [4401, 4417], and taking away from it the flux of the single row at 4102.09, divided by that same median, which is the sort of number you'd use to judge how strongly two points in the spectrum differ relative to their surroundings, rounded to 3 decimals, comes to 0.067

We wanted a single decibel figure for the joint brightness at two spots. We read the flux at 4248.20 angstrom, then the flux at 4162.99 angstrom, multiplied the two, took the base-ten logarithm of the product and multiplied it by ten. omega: 26.5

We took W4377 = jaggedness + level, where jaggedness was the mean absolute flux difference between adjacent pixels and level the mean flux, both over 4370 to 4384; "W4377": 23.6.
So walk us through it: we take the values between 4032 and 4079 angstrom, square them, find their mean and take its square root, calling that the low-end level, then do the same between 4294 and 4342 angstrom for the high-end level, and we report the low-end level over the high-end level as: 0.94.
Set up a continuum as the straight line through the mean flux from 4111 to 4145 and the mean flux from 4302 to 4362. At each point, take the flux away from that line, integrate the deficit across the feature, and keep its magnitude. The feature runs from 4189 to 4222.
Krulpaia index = 34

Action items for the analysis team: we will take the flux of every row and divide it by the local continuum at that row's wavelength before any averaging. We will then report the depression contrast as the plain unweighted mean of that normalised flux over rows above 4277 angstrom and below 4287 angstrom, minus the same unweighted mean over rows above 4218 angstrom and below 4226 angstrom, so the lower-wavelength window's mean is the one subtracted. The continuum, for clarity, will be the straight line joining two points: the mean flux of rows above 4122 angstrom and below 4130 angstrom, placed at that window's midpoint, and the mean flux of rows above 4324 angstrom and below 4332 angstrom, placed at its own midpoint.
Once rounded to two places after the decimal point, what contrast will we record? -0.07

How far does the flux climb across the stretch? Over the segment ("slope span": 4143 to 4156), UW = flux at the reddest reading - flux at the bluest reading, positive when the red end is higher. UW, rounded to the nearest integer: -1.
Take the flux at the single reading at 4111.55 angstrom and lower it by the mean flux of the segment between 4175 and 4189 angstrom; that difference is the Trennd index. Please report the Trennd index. -1.1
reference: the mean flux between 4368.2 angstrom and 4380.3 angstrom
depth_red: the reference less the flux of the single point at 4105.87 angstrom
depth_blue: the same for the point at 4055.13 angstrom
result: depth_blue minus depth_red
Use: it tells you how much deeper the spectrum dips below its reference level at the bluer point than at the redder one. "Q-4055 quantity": -4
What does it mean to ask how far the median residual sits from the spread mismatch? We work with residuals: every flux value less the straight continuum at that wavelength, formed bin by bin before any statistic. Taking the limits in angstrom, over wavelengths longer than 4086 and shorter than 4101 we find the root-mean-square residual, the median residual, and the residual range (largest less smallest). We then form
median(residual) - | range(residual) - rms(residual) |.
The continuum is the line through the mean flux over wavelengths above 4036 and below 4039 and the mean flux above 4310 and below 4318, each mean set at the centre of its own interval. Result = -2.5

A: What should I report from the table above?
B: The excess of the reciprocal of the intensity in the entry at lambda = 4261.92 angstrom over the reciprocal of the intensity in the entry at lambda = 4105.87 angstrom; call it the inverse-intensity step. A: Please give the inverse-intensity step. -0.015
